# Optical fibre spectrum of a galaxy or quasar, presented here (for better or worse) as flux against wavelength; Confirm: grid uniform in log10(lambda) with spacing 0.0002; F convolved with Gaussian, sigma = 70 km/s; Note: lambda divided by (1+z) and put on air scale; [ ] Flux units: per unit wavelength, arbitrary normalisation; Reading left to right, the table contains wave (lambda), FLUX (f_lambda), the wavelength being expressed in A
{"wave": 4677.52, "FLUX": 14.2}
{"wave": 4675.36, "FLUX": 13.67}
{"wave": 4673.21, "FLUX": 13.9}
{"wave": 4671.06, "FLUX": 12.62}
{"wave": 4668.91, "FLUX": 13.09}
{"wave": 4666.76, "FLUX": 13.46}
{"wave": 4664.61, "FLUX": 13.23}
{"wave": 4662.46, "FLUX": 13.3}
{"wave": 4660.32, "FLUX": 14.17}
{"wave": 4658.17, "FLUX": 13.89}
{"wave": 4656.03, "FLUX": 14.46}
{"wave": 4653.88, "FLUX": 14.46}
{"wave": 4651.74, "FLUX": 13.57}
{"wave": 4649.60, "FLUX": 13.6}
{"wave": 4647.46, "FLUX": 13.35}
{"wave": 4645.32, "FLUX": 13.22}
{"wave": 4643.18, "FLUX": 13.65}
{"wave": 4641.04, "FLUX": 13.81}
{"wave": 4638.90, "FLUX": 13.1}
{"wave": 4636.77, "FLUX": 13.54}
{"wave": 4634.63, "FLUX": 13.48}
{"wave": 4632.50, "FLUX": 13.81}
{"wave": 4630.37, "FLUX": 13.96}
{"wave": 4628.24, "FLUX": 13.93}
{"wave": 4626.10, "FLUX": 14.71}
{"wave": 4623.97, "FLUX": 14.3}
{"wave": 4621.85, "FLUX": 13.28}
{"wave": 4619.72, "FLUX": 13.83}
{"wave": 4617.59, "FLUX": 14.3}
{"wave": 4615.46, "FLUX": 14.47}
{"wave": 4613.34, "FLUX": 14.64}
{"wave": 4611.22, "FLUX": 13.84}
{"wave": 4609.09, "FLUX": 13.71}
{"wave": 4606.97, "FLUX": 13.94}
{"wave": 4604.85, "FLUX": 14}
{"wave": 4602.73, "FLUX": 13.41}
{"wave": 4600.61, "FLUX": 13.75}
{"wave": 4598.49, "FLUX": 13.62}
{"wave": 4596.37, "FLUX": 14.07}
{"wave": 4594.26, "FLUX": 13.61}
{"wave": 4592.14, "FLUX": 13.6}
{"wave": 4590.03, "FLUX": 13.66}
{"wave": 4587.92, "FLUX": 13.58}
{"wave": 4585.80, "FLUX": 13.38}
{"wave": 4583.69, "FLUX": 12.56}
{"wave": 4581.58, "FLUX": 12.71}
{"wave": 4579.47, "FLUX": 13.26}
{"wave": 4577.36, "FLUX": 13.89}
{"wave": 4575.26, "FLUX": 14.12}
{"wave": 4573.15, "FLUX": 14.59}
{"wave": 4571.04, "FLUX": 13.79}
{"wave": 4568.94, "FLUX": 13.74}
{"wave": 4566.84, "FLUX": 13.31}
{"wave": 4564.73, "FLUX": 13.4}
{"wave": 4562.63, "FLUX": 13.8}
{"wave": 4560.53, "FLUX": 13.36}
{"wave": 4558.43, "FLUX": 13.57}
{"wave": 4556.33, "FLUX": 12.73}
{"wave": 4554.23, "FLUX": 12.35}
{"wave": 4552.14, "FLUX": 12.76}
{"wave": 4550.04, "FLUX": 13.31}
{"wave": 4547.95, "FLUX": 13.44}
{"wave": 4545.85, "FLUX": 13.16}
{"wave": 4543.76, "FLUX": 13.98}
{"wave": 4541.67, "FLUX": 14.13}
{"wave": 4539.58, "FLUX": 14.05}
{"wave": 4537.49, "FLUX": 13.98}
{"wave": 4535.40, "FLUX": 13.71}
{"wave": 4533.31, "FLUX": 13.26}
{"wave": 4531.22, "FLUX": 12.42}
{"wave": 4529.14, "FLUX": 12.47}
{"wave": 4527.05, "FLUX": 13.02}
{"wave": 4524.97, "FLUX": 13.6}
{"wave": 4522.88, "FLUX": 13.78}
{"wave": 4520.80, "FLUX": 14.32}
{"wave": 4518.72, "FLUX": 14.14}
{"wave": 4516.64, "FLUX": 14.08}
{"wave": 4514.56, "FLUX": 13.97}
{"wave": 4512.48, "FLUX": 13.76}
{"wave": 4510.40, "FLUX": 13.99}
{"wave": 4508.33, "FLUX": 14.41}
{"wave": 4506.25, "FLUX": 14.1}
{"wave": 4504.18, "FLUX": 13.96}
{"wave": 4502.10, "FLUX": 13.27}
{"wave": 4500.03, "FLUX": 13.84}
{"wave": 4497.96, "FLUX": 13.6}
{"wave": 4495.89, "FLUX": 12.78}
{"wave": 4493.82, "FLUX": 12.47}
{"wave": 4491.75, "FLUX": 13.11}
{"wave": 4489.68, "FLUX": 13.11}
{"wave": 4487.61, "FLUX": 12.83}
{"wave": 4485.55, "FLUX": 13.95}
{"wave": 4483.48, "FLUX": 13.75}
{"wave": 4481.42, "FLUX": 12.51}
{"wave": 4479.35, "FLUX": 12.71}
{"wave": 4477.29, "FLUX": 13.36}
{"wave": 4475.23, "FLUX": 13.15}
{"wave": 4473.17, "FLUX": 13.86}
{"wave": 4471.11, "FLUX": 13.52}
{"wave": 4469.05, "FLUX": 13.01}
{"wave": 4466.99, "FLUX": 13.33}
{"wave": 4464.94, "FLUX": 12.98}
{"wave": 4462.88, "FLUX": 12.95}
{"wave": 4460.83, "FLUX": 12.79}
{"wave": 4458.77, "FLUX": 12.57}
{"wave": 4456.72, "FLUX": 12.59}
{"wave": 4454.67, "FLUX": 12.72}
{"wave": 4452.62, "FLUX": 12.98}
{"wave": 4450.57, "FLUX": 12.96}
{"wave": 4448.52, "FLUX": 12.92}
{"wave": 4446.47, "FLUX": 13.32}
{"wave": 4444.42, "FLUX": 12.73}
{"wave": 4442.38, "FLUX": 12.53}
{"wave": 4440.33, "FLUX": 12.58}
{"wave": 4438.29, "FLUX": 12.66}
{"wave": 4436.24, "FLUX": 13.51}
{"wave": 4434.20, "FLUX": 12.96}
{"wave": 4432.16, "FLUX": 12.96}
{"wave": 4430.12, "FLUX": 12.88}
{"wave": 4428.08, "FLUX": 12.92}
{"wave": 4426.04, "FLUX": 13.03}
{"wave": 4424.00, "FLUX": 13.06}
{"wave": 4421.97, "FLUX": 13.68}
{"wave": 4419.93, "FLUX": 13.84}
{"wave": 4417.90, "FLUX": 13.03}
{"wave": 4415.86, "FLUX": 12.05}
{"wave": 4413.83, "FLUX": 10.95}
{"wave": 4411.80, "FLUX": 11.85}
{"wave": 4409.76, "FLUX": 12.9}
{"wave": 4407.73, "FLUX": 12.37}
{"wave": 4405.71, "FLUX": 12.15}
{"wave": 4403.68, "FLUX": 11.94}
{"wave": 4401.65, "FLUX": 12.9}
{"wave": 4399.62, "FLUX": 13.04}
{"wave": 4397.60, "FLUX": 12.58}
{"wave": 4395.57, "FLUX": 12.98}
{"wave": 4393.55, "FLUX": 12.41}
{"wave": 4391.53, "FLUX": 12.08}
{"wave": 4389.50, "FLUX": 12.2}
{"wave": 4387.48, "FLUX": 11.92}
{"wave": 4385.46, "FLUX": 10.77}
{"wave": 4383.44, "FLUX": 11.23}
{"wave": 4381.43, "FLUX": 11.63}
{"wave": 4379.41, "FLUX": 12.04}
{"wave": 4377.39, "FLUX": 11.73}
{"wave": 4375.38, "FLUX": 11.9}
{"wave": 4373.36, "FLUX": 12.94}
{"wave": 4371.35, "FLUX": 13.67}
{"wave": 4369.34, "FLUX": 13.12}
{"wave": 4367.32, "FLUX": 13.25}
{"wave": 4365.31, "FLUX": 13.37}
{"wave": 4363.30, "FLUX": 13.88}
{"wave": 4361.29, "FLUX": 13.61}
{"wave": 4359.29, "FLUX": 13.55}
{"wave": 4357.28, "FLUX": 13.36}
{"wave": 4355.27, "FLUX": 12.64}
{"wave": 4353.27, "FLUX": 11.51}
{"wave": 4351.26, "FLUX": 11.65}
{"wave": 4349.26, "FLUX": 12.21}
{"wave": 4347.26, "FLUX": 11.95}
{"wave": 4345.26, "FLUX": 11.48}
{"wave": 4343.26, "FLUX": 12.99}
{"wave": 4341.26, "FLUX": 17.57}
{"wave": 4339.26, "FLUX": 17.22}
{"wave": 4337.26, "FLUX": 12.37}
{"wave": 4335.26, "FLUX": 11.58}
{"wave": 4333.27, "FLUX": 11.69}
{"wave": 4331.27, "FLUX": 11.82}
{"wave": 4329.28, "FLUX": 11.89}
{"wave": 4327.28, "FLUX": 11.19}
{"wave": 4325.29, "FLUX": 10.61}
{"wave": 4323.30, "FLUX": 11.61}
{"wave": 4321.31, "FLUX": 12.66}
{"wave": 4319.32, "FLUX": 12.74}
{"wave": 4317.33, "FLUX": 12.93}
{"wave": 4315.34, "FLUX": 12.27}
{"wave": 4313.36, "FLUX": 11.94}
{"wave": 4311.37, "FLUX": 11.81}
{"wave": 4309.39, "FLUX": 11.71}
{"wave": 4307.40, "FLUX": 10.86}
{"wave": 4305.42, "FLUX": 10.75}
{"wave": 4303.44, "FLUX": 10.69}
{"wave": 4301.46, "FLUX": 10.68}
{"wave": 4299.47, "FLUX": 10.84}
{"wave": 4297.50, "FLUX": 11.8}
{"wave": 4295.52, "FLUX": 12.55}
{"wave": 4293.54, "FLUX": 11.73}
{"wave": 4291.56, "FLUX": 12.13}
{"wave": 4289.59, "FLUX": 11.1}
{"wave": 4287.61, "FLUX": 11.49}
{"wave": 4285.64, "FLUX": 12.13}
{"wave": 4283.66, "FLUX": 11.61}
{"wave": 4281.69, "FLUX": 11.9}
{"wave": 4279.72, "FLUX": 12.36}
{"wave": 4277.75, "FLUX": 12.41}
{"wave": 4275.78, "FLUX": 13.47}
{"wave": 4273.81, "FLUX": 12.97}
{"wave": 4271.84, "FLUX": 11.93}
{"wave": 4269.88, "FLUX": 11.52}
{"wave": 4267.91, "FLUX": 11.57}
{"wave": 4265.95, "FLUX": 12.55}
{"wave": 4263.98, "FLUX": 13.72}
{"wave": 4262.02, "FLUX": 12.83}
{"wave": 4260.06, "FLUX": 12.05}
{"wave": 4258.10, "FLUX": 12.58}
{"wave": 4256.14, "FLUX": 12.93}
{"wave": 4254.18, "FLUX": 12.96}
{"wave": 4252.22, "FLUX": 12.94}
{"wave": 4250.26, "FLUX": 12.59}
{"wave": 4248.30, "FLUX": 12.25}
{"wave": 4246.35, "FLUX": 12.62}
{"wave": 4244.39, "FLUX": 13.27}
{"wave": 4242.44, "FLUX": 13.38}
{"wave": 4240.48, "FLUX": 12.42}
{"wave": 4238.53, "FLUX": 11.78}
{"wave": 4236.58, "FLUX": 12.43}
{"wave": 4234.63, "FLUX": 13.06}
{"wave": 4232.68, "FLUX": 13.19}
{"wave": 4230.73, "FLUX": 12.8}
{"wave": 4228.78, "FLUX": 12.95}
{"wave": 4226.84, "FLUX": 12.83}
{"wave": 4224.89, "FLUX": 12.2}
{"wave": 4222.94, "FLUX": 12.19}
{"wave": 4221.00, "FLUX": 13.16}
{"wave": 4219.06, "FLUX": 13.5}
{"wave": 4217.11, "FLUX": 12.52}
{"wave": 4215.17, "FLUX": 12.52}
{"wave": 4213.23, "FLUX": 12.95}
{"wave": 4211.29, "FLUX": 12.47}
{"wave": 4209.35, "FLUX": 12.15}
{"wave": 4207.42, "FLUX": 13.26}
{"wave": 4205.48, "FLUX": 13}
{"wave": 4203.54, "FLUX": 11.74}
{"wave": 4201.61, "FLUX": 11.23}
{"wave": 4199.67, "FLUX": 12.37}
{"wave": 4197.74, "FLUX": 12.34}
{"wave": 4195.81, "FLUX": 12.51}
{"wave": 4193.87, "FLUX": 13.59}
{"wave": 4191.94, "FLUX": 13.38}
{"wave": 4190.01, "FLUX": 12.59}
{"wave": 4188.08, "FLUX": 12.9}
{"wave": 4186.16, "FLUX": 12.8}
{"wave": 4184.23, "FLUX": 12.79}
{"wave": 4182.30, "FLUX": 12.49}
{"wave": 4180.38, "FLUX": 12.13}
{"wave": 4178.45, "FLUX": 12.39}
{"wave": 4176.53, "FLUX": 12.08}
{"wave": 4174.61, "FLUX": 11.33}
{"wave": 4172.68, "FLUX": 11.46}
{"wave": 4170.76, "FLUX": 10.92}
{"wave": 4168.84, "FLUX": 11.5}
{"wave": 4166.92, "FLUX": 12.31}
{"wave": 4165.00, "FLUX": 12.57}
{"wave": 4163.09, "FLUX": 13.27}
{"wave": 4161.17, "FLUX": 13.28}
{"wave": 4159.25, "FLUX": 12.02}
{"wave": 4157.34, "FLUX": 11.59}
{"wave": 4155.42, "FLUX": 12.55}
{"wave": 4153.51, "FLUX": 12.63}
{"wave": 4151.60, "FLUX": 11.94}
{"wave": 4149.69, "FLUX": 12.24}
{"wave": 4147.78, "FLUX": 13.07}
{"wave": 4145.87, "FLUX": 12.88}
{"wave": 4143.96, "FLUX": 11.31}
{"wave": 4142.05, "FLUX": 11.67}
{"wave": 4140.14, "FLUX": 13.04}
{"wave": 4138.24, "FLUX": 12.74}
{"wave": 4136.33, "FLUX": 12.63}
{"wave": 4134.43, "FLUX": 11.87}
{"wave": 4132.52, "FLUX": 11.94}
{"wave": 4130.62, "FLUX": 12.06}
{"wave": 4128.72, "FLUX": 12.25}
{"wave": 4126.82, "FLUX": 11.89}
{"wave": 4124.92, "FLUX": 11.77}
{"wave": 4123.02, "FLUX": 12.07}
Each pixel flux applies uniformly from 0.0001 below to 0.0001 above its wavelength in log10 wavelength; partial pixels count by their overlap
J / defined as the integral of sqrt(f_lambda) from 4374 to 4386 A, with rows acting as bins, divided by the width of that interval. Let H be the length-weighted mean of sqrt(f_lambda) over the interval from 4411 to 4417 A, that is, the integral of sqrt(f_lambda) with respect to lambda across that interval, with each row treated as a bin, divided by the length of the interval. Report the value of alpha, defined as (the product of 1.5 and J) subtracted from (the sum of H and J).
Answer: 1.71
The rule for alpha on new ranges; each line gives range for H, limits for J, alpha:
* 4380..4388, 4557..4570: 1.54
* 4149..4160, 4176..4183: 1.74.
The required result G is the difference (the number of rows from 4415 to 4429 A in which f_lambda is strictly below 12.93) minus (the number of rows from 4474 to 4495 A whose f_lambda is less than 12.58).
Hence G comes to 0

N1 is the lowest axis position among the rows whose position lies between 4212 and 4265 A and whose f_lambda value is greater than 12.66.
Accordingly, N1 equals 4213.23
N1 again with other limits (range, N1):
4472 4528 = 4473.17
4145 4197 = 4145.87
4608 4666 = 4609.09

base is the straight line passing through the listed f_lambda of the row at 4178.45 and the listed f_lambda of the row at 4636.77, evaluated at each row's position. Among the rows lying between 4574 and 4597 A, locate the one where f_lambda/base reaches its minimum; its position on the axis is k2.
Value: 4583.69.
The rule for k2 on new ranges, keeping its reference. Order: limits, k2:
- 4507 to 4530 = 4529.14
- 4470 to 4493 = 4481.42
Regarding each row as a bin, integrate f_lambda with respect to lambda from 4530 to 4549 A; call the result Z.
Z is 258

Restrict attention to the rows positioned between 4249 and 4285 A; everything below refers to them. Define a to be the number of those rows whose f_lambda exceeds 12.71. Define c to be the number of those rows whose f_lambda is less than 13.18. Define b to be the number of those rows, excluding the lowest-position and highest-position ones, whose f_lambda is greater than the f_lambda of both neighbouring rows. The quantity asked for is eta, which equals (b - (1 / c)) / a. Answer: 0.4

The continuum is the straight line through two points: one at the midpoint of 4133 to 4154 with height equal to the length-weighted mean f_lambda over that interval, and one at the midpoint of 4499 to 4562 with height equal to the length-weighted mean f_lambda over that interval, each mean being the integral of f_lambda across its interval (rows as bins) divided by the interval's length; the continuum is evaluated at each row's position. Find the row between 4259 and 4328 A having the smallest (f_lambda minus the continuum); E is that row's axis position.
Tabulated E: 4325.29 A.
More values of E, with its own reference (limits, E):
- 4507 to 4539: 4531.22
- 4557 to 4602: 4583.69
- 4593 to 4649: 4638.90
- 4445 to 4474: 4458.77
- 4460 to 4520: 4493.82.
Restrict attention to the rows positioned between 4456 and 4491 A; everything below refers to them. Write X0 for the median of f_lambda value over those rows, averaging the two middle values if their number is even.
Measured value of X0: 13.0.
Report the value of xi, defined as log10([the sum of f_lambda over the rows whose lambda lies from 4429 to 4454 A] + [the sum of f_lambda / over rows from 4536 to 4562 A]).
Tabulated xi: 2.50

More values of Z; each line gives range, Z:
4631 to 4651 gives 270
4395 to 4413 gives 225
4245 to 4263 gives 228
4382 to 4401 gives 231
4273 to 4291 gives 219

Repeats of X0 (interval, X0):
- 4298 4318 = 11.3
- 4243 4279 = 12.6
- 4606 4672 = 13.8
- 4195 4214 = 12.4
